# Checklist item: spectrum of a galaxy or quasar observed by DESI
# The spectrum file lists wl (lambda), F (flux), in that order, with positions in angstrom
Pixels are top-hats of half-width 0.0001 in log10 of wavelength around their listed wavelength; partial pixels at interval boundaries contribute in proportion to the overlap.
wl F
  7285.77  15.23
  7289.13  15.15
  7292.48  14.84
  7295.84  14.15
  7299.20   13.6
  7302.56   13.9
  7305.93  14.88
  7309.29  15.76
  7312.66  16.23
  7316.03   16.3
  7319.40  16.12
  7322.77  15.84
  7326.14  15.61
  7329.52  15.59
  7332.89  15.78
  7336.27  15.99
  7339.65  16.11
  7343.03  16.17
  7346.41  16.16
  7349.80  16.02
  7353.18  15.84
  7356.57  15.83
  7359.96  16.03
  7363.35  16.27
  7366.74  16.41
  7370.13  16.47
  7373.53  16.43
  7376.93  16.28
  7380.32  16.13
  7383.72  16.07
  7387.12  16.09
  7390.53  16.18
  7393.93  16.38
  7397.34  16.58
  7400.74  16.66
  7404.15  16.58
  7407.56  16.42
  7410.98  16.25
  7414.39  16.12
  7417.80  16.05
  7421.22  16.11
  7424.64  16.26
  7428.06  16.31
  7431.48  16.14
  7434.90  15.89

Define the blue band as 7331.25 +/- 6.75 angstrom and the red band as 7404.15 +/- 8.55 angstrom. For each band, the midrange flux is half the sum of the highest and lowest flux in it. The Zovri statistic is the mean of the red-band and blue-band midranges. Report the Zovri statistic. 16.1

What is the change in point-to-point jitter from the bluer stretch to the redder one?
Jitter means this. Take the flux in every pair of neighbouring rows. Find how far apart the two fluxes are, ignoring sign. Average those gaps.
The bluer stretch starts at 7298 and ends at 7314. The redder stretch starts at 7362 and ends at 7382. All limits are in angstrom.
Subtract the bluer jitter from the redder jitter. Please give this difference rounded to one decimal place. -0.5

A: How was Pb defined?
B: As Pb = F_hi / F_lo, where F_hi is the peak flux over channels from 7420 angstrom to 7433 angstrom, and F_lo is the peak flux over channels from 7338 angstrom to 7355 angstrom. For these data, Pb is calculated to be 1.01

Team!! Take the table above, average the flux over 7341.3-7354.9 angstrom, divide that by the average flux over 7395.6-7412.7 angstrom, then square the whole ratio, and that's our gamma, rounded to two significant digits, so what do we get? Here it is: 0.95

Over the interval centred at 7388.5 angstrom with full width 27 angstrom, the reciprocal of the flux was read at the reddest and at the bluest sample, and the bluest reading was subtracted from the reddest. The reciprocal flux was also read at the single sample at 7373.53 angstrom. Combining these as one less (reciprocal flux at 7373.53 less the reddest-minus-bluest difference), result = 0.938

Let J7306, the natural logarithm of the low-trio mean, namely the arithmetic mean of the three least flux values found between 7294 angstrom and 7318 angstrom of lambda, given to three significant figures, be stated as 2.63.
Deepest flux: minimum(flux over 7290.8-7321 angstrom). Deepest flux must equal 13.6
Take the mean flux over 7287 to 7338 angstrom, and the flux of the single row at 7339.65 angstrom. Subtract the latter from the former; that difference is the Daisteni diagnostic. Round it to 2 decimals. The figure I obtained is -0.79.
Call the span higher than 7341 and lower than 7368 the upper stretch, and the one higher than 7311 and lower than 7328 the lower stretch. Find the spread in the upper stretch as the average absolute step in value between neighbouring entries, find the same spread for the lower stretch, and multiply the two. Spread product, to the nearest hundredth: 0.02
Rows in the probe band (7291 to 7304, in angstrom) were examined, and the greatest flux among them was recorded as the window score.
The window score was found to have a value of 14.84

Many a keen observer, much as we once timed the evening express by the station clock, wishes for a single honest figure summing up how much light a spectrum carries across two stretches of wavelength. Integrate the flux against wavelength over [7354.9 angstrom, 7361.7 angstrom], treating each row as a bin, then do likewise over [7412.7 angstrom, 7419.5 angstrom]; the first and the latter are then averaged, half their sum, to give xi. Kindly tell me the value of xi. 109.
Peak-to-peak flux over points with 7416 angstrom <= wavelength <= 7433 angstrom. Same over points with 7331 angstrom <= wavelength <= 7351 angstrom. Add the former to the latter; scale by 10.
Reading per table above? 6.5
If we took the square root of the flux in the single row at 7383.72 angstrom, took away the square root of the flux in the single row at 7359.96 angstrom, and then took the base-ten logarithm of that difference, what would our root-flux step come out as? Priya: -2.3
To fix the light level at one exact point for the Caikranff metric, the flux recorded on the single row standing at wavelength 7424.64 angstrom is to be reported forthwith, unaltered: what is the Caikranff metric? 16.26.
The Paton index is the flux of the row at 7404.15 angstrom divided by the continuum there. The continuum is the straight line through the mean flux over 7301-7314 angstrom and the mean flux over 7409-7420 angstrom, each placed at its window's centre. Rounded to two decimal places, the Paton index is 1.03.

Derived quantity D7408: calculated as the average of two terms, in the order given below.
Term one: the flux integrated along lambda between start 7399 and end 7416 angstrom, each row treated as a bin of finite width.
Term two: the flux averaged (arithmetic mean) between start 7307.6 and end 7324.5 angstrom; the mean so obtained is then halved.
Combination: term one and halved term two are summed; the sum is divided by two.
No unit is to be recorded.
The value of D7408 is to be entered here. 144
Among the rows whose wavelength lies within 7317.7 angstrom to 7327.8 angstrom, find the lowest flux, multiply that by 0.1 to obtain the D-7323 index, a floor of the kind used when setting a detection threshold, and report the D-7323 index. 1.56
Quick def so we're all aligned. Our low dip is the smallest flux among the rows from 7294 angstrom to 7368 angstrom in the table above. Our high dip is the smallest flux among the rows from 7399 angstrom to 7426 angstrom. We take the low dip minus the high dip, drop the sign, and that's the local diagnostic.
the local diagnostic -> 2.45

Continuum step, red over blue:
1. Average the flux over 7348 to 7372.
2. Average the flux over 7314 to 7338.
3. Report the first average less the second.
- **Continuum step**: 0.23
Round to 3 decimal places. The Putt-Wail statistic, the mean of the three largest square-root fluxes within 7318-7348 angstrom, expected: 4.019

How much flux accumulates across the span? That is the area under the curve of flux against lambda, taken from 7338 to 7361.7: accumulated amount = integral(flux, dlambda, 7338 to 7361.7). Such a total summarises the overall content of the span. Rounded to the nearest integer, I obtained 380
